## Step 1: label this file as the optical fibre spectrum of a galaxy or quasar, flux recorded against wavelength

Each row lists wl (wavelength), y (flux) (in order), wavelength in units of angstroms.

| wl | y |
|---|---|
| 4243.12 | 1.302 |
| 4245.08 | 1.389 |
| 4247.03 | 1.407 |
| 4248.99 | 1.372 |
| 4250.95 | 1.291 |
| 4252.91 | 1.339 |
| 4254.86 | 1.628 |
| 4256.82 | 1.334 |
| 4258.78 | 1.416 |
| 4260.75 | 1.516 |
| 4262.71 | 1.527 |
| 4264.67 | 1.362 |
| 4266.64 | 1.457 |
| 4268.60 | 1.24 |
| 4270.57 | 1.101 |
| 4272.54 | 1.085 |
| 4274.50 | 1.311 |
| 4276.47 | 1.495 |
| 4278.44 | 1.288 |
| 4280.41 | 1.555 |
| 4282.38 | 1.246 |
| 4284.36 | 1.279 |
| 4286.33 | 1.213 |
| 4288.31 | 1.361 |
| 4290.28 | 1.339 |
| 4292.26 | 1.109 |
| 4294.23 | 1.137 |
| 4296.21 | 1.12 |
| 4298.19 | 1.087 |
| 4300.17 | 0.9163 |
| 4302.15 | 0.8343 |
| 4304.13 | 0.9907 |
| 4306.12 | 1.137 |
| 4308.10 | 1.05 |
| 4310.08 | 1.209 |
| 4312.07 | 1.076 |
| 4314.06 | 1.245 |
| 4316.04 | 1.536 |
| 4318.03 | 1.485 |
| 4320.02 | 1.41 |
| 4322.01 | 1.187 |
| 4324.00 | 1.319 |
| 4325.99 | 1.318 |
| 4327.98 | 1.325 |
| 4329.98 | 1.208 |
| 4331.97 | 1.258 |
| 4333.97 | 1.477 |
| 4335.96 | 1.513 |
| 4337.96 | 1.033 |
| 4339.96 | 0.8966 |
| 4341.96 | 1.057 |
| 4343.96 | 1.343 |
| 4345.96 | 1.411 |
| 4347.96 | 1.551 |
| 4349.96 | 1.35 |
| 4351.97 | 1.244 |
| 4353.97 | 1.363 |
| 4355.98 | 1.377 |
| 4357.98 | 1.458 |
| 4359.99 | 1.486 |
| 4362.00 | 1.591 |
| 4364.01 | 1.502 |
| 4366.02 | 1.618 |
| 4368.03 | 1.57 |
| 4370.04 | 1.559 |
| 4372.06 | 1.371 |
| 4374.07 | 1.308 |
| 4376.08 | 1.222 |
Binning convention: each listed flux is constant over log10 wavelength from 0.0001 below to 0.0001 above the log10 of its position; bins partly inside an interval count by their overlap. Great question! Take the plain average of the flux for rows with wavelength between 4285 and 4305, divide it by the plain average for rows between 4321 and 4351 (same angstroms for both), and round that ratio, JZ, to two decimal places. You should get 0.87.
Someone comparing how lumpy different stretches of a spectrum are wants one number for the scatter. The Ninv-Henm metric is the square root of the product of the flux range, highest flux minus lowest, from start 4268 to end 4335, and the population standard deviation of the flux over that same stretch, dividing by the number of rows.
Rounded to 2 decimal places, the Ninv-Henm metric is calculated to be 0.35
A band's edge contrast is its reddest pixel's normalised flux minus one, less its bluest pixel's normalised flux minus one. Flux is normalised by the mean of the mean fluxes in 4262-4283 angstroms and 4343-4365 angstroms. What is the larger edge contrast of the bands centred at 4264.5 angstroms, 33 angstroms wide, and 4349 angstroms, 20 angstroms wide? 0.41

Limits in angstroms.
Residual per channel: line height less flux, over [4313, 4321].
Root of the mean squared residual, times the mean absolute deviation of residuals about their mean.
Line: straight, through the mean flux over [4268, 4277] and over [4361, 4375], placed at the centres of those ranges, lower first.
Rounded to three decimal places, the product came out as 0.011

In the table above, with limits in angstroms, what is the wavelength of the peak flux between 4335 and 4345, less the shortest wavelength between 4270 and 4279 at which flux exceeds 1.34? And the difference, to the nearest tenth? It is 59.5 angstroms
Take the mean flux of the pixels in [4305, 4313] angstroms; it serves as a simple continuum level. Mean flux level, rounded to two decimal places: 1.12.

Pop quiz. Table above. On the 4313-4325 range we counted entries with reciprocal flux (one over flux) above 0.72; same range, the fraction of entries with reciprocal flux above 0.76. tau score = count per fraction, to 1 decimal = 9.0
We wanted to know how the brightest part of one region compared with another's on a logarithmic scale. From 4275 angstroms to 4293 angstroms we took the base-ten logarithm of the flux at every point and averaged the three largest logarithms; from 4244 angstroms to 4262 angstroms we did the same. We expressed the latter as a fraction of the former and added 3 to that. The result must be 4.09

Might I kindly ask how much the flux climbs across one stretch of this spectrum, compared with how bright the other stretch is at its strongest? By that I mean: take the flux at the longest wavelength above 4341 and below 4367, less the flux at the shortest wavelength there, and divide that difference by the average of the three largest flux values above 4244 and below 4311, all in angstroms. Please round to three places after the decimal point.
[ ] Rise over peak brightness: 0.357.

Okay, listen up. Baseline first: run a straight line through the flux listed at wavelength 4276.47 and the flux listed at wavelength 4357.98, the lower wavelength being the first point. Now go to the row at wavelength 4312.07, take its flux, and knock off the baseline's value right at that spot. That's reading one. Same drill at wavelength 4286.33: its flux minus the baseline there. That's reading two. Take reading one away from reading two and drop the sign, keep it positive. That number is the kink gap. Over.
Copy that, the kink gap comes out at 0.13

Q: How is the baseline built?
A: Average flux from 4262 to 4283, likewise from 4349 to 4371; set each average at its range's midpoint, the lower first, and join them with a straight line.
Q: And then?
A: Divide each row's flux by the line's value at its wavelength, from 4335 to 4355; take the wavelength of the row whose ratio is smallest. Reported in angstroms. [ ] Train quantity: 4339.96 angstroms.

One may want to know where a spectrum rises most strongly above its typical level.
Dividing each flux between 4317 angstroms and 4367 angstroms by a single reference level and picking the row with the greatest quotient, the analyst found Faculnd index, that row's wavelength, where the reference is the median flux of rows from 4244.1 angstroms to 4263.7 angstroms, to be 4366.02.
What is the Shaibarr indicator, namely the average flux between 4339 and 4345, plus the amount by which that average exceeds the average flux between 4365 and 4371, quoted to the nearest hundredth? 0.62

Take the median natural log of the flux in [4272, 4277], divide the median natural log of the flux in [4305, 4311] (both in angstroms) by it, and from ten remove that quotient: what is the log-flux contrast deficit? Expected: 9.53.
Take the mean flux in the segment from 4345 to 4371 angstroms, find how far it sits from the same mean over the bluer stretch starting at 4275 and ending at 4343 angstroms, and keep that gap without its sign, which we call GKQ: 0.24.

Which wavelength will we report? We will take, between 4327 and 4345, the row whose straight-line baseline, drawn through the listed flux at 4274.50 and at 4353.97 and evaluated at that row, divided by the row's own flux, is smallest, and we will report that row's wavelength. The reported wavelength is 4335.96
